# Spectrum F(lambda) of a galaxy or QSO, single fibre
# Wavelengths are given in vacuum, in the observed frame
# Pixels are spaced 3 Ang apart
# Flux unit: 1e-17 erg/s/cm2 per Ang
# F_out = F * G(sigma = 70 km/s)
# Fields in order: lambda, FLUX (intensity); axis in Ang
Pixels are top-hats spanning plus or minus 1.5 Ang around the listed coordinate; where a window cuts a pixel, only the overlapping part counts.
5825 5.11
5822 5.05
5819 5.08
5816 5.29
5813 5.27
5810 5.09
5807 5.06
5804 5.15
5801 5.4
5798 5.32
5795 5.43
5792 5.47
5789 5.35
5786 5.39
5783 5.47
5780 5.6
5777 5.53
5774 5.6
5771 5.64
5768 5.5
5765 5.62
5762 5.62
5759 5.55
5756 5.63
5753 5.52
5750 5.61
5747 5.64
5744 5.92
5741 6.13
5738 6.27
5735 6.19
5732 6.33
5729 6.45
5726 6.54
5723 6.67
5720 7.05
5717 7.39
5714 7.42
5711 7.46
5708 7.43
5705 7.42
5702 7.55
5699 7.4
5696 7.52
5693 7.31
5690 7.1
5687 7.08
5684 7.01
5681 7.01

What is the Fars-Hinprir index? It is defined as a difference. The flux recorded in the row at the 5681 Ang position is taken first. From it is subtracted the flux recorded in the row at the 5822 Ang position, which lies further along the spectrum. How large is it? 2.0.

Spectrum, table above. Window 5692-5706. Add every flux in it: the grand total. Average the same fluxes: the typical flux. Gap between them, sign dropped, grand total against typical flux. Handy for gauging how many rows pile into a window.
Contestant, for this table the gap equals 30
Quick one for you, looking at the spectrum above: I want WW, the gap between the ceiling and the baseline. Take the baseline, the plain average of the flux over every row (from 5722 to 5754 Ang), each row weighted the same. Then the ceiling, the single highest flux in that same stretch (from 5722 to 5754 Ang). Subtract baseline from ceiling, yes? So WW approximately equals 0.55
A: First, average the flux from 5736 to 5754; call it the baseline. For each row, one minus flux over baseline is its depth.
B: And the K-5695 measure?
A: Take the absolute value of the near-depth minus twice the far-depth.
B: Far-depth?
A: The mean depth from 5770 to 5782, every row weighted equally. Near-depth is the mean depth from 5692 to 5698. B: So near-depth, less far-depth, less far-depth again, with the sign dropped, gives 0.36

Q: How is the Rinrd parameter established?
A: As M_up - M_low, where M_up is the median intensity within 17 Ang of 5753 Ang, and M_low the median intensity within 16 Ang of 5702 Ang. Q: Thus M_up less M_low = -1.80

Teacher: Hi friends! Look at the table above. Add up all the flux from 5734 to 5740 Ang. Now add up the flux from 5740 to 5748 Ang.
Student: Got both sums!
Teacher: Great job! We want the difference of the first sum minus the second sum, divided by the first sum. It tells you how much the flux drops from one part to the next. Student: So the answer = -0.42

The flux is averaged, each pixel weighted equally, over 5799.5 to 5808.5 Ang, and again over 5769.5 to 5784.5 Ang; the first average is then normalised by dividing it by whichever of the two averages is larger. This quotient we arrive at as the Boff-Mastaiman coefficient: 0.93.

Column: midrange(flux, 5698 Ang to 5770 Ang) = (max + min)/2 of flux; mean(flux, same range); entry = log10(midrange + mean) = 1.11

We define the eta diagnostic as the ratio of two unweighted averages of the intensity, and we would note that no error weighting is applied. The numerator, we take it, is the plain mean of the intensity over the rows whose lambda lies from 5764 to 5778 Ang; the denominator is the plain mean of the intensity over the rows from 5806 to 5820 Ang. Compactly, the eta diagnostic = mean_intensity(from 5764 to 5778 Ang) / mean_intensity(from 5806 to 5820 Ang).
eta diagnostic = 1.08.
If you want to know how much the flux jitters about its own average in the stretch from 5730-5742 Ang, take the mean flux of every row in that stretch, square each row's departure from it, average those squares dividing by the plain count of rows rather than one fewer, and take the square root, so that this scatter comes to 0.076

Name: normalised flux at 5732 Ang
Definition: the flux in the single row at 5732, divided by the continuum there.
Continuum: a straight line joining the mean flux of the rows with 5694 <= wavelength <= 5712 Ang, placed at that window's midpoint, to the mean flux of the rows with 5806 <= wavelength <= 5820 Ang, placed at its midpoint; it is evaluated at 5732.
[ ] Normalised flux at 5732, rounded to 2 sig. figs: 0.92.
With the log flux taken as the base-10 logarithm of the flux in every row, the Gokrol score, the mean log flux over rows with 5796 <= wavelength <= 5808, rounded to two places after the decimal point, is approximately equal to 0.72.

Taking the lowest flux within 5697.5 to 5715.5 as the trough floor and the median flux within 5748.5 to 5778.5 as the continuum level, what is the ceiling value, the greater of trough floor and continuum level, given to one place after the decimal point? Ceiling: 7.4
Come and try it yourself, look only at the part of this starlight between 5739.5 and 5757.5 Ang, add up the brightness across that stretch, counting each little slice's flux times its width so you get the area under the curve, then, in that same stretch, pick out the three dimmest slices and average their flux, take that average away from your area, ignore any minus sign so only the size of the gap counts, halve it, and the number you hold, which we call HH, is 49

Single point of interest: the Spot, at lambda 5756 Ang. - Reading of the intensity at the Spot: 5.63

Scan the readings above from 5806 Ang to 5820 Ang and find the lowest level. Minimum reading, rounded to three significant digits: 5.06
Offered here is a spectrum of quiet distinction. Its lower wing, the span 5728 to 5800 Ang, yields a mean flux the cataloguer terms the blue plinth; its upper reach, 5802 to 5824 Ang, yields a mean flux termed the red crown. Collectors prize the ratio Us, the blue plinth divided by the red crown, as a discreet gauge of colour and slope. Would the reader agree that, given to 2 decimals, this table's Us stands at 1.11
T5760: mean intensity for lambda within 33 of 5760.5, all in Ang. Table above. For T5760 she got 5.7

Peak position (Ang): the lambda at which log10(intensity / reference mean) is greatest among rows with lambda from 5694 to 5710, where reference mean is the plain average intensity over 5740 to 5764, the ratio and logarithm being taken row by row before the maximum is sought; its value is 5702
